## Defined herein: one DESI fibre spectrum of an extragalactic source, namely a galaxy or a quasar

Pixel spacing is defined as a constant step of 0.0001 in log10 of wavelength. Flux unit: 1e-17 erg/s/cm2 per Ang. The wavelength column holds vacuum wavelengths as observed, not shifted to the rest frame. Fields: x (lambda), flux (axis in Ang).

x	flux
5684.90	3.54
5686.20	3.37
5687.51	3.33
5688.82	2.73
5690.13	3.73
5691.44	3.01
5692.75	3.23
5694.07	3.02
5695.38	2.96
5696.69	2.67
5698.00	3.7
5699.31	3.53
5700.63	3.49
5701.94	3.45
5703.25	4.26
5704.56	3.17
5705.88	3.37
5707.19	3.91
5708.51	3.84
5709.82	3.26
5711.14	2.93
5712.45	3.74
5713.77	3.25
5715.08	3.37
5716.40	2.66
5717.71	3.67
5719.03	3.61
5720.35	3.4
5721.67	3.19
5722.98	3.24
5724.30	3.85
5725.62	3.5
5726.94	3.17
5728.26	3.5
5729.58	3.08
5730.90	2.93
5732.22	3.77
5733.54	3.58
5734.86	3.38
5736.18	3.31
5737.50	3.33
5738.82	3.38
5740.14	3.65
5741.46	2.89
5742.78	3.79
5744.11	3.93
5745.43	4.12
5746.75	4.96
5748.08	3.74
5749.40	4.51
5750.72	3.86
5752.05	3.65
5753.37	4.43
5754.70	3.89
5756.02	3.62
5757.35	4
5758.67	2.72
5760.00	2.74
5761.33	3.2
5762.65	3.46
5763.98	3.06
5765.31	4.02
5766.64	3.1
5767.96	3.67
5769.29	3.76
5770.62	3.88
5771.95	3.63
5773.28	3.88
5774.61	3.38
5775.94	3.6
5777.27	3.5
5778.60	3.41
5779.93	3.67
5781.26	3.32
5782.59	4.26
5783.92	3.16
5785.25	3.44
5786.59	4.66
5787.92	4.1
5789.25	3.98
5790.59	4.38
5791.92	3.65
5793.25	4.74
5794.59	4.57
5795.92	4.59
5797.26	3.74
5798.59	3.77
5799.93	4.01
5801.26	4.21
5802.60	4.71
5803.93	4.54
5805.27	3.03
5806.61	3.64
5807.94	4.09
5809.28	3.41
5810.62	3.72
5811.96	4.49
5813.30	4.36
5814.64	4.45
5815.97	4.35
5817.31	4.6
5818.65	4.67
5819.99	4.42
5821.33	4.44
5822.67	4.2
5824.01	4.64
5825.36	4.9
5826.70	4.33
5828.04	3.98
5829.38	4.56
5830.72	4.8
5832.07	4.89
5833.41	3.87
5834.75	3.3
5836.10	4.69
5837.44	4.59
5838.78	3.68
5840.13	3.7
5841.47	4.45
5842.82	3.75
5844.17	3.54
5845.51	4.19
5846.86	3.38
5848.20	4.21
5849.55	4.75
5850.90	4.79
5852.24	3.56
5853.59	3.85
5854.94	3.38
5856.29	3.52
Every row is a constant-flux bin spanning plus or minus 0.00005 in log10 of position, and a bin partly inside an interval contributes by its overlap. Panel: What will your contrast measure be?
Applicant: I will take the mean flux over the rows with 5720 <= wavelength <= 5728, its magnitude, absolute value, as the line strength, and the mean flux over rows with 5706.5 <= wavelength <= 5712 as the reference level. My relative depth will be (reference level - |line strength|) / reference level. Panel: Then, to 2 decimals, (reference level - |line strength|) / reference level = 0.03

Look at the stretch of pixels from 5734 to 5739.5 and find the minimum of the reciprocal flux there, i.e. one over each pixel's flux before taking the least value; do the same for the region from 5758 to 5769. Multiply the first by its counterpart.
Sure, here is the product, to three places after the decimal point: 0.074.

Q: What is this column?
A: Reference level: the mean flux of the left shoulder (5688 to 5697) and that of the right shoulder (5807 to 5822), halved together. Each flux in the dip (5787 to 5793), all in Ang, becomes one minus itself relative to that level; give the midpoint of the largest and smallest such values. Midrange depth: -0.10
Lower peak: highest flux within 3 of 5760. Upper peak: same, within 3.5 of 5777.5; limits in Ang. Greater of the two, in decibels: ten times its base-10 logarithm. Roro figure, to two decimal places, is 6.02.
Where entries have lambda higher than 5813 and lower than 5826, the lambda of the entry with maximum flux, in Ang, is 5825.36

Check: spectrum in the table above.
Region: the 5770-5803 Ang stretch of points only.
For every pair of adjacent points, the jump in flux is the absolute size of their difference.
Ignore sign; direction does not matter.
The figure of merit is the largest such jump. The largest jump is 1.22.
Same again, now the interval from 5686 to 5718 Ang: 1.09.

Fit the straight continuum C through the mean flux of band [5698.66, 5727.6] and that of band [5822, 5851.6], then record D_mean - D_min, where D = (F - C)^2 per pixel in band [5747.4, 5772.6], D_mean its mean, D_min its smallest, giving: 0.26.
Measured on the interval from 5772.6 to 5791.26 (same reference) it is 0.19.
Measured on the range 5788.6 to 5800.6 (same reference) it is 0.19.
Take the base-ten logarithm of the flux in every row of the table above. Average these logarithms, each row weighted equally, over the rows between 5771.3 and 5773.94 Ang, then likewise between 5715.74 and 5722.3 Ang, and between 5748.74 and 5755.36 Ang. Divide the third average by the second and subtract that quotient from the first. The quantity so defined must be -0.60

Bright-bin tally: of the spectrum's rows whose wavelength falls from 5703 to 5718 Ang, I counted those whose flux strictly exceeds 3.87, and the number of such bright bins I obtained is 2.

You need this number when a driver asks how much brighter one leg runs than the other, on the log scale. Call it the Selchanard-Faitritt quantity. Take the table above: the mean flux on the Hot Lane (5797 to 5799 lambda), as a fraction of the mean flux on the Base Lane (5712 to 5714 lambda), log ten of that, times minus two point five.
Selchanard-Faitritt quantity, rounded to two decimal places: -0.08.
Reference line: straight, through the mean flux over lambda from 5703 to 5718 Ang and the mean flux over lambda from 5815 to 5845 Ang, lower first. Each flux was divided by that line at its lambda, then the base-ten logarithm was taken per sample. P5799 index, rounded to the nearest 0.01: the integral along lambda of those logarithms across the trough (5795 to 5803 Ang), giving 0.07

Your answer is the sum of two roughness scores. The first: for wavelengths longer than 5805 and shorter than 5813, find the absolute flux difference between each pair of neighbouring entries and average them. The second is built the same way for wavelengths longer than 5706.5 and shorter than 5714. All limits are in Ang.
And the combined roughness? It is 1.02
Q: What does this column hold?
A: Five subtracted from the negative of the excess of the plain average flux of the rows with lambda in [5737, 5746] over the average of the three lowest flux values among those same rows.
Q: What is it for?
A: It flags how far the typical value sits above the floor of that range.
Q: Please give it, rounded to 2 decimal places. -5.38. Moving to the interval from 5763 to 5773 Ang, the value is -5.33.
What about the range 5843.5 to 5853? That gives -5.57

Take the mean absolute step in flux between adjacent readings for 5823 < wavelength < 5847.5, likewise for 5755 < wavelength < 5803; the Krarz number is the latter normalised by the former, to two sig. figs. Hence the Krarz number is 0.84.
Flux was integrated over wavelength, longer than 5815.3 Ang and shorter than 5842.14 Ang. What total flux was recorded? 117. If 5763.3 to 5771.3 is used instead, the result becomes 29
